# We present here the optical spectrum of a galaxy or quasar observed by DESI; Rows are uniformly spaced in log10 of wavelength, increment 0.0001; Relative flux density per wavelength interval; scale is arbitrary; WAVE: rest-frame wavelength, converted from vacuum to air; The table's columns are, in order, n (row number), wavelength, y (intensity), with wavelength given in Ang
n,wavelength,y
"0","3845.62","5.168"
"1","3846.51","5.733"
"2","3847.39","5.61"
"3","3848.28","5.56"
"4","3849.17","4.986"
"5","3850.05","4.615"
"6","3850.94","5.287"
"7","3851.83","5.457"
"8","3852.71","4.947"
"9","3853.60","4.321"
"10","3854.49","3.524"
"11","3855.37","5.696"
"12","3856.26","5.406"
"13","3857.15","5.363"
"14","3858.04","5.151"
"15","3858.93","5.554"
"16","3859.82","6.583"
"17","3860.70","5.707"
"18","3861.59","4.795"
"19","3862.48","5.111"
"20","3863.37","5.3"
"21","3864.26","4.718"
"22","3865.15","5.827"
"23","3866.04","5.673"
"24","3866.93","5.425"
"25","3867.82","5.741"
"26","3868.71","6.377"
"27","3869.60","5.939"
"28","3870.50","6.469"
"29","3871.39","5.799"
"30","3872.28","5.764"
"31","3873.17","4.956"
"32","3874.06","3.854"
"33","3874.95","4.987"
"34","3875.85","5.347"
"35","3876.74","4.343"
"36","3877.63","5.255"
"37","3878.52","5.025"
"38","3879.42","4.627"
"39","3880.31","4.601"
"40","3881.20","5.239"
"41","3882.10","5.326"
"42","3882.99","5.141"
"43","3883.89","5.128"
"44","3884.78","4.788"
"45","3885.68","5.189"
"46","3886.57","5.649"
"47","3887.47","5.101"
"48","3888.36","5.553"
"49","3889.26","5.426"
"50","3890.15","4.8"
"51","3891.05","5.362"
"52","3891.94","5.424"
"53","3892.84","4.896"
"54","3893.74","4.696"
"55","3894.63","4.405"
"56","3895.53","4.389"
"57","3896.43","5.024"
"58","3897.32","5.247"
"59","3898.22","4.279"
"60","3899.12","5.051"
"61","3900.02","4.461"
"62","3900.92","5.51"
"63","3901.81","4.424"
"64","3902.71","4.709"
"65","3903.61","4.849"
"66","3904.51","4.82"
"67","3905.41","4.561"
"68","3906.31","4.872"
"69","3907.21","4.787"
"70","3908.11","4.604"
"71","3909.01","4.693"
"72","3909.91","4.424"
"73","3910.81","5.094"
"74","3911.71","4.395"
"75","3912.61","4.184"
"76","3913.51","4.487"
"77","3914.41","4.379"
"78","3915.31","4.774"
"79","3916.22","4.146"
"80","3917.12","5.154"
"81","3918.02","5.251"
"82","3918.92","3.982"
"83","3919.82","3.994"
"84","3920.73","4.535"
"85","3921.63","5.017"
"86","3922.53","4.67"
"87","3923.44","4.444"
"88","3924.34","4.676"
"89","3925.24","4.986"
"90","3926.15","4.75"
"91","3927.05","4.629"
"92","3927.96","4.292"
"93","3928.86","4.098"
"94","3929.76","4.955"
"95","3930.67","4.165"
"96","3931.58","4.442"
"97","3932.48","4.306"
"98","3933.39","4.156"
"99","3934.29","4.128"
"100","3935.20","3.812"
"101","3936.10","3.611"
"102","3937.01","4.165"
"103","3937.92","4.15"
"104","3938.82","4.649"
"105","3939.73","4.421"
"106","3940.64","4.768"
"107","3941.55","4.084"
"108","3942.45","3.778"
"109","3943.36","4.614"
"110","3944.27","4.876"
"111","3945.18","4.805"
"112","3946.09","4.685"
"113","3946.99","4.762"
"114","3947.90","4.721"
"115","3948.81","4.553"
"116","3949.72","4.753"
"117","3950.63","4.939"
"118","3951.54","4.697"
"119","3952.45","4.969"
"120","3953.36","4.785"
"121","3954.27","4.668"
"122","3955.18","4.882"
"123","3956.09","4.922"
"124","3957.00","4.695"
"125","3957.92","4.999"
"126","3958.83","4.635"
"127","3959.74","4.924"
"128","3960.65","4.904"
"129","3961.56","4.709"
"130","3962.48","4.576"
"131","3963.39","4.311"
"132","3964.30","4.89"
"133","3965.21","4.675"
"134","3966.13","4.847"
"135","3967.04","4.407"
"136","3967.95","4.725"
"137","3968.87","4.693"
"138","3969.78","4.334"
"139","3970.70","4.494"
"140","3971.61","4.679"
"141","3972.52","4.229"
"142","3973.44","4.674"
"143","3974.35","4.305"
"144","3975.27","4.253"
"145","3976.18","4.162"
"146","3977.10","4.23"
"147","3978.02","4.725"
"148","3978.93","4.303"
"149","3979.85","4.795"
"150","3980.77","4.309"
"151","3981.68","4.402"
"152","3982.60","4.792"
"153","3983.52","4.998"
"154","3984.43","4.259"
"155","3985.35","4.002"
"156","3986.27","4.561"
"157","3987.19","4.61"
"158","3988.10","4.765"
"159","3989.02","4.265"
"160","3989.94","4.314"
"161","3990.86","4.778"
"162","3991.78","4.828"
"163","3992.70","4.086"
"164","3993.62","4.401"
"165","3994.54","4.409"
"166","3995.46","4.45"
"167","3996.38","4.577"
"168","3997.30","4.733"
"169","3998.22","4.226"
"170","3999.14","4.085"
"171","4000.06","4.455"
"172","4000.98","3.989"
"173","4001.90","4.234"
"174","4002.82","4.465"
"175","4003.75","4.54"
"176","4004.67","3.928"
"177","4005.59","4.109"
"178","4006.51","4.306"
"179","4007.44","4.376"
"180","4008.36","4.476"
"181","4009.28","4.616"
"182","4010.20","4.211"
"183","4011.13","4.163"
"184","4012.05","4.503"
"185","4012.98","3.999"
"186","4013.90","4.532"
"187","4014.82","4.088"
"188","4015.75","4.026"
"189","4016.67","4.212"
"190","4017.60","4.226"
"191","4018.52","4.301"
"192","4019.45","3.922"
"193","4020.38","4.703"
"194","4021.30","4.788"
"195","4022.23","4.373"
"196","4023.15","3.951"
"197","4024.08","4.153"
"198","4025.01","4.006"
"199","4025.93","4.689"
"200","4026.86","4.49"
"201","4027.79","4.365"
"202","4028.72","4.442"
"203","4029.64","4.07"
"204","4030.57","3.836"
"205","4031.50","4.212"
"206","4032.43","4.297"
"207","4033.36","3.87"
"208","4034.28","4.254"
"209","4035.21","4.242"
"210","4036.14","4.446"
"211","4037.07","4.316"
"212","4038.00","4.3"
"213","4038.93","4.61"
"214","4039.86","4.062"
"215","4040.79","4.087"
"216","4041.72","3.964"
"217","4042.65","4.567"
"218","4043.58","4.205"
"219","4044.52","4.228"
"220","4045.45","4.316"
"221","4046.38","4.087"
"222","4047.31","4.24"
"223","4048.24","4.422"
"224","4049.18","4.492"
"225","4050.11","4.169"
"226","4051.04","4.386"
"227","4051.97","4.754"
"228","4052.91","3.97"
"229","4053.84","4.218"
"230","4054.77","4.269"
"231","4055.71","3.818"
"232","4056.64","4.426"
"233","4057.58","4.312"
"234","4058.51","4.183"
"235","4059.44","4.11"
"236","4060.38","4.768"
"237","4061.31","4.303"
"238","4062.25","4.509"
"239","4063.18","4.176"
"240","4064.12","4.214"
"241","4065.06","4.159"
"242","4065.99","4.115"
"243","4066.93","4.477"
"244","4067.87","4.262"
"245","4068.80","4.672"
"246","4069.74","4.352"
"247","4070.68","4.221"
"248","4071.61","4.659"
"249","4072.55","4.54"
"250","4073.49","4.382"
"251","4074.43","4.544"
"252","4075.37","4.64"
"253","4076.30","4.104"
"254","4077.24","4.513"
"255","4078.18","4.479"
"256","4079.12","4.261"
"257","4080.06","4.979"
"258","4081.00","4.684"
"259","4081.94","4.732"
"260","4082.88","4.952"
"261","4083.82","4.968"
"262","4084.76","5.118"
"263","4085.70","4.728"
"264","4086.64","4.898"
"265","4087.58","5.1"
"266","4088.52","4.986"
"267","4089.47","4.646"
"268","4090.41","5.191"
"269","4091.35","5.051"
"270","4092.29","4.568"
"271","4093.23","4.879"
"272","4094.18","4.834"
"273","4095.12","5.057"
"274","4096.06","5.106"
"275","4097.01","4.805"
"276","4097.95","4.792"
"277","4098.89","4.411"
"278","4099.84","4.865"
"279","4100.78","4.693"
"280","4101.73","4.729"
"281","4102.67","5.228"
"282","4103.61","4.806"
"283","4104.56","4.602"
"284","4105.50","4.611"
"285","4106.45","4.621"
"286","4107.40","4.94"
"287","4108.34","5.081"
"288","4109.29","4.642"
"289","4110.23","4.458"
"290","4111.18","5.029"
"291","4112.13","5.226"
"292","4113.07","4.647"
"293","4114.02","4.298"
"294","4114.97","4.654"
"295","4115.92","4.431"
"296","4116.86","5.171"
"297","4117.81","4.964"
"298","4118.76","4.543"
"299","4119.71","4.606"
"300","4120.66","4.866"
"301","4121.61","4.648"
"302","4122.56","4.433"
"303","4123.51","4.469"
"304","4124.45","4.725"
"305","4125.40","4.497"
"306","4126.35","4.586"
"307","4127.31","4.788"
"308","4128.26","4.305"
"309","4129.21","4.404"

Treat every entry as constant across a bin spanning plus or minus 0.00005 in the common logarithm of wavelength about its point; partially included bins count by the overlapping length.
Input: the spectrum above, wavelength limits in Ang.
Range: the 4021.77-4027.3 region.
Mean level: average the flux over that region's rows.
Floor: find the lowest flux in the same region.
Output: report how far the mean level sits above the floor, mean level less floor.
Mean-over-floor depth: 0.33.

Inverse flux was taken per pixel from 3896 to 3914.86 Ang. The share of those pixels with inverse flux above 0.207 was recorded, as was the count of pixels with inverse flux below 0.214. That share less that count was -10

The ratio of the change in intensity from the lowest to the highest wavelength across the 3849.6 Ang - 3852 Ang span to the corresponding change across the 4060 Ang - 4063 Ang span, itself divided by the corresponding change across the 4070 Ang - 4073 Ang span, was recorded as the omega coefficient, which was -10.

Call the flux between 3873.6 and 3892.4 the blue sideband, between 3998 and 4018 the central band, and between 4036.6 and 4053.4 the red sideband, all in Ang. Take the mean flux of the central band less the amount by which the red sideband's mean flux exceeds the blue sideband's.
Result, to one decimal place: 5.0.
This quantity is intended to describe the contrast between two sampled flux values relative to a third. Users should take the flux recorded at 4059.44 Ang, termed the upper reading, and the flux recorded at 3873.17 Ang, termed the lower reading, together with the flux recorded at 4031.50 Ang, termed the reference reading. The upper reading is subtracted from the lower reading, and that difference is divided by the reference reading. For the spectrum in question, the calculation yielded 0.20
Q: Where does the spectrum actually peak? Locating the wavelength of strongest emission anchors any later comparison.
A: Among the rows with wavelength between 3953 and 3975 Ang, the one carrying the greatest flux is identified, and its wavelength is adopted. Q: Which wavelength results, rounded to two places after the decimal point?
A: 3957.92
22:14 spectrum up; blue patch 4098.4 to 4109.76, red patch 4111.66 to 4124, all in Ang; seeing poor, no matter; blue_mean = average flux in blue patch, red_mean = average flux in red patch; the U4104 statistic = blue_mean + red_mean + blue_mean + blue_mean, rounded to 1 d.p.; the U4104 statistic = 19.0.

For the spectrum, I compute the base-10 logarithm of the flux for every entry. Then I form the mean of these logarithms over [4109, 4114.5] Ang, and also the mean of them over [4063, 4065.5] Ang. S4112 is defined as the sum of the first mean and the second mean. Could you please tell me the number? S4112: 1.29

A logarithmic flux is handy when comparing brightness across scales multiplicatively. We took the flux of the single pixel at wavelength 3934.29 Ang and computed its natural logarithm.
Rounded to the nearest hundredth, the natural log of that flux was 1.42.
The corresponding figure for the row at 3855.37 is 1.74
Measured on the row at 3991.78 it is 1.57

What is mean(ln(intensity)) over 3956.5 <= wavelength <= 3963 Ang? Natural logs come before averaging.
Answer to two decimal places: 1.56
